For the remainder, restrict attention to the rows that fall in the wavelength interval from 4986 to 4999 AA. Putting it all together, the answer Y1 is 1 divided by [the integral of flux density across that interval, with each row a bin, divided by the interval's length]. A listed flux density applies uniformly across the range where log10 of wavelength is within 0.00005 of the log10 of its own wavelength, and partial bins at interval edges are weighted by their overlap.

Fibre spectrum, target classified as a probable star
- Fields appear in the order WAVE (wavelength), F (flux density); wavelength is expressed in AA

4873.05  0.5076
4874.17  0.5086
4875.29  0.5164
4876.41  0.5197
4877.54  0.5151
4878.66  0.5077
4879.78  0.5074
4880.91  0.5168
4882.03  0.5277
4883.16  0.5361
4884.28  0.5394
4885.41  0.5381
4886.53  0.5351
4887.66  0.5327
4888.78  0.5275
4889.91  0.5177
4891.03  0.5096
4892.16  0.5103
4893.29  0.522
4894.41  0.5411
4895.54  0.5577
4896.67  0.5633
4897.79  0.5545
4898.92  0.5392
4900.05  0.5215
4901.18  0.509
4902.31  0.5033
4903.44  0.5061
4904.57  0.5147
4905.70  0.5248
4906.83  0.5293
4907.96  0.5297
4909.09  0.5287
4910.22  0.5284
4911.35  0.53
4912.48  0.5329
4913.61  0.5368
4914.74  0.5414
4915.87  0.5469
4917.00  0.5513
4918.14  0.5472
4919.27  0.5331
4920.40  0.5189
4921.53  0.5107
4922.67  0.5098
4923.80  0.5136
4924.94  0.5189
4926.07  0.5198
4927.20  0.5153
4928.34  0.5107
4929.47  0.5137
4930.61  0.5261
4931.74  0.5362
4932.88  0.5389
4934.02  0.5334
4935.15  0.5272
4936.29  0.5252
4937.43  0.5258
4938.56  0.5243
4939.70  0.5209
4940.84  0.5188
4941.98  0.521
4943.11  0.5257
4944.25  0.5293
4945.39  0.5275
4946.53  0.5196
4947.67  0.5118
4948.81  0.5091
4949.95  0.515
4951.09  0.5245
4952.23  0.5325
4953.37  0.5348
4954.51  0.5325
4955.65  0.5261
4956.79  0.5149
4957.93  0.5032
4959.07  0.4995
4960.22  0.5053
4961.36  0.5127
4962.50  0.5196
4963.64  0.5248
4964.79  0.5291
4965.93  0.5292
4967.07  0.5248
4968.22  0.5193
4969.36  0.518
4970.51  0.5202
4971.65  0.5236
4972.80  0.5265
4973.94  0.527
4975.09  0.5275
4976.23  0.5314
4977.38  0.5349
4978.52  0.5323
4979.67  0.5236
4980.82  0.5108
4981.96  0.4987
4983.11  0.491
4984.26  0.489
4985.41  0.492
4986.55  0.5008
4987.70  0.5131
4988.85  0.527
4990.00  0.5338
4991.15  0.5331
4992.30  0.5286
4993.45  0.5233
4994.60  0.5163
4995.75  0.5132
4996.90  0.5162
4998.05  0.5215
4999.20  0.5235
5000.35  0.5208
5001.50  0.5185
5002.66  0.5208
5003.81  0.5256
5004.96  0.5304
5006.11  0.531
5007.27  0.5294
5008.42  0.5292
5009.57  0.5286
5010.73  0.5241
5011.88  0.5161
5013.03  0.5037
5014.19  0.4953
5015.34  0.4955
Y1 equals 1.921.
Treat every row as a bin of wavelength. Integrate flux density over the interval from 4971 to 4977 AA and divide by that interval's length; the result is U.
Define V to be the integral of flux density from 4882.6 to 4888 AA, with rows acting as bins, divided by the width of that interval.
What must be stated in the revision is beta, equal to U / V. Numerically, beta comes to 0.98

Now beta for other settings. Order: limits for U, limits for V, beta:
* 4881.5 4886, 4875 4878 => 1.04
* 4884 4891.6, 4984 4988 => 1.06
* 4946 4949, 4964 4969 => 0.98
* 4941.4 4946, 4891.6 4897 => 0.98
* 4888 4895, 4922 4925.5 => 1.02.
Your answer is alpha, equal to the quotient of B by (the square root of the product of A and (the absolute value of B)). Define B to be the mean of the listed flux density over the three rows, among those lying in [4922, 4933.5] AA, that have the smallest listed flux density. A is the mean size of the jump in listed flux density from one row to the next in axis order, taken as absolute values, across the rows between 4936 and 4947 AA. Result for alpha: 12.9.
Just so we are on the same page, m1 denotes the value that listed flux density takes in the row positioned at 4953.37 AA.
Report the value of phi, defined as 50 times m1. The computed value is 26.7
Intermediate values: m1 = 0.5348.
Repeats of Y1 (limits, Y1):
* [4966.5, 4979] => 1.901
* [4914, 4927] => 1.893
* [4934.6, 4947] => 1.908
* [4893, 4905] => 1.885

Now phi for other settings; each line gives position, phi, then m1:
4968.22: 26.0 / 0.5193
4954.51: 26.6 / 0.5325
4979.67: 26.2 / 0.5236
